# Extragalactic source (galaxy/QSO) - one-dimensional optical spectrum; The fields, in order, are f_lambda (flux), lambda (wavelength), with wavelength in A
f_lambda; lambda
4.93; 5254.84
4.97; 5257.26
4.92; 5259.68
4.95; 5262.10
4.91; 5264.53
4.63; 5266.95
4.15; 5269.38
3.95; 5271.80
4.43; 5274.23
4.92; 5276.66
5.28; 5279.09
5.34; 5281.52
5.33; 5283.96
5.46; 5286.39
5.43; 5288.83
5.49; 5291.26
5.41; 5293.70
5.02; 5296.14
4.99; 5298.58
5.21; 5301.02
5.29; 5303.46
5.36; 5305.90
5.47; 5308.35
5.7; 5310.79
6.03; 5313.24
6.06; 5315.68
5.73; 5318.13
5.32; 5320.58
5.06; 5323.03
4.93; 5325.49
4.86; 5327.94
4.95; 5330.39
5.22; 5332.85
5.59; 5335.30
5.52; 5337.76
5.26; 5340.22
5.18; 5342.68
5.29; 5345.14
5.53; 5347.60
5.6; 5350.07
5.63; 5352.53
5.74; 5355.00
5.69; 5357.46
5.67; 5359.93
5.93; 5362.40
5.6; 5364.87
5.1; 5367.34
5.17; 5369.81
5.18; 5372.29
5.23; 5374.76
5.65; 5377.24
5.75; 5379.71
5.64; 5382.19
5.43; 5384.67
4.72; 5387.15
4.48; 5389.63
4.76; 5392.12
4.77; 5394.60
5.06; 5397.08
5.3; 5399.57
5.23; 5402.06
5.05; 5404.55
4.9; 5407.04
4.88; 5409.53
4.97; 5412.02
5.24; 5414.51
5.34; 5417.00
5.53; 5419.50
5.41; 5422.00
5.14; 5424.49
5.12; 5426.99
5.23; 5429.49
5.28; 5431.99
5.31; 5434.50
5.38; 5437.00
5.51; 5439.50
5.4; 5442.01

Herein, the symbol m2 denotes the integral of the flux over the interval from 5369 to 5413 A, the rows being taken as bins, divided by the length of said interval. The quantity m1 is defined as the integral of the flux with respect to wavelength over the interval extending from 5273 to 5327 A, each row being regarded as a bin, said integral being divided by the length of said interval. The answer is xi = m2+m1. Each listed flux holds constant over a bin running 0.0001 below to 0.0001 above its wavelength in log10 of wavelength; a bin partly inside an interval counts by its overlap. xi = 10.4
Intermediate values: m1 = 5.33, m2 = 5.1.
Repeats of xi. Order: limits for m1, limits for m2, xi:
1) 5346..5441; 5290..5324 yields 10.7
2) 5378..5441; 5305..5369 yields 10.6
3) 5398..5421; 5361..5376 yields 10.5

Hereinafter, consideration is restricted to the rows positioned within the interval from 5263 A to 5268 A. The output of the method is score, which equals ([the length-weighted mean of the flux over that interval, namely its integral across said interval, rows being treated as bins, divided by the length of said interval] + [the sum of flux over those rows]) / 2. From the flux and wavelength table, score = 7.2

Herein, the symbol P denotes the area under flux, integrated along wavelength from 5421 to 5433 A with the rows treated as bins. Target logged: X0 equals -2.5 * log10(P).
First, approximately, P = 62.8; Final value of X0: -4.50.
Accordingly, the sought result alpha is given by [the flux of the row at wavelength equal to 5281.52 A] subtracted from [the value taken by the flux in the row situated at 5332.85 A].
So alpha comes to -0.1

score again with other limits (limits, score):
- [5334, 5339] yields 8.3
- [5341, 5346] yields 7.9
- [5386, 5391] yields 6.9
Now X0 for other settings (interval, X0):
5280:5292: -4.53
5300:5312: -4.53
